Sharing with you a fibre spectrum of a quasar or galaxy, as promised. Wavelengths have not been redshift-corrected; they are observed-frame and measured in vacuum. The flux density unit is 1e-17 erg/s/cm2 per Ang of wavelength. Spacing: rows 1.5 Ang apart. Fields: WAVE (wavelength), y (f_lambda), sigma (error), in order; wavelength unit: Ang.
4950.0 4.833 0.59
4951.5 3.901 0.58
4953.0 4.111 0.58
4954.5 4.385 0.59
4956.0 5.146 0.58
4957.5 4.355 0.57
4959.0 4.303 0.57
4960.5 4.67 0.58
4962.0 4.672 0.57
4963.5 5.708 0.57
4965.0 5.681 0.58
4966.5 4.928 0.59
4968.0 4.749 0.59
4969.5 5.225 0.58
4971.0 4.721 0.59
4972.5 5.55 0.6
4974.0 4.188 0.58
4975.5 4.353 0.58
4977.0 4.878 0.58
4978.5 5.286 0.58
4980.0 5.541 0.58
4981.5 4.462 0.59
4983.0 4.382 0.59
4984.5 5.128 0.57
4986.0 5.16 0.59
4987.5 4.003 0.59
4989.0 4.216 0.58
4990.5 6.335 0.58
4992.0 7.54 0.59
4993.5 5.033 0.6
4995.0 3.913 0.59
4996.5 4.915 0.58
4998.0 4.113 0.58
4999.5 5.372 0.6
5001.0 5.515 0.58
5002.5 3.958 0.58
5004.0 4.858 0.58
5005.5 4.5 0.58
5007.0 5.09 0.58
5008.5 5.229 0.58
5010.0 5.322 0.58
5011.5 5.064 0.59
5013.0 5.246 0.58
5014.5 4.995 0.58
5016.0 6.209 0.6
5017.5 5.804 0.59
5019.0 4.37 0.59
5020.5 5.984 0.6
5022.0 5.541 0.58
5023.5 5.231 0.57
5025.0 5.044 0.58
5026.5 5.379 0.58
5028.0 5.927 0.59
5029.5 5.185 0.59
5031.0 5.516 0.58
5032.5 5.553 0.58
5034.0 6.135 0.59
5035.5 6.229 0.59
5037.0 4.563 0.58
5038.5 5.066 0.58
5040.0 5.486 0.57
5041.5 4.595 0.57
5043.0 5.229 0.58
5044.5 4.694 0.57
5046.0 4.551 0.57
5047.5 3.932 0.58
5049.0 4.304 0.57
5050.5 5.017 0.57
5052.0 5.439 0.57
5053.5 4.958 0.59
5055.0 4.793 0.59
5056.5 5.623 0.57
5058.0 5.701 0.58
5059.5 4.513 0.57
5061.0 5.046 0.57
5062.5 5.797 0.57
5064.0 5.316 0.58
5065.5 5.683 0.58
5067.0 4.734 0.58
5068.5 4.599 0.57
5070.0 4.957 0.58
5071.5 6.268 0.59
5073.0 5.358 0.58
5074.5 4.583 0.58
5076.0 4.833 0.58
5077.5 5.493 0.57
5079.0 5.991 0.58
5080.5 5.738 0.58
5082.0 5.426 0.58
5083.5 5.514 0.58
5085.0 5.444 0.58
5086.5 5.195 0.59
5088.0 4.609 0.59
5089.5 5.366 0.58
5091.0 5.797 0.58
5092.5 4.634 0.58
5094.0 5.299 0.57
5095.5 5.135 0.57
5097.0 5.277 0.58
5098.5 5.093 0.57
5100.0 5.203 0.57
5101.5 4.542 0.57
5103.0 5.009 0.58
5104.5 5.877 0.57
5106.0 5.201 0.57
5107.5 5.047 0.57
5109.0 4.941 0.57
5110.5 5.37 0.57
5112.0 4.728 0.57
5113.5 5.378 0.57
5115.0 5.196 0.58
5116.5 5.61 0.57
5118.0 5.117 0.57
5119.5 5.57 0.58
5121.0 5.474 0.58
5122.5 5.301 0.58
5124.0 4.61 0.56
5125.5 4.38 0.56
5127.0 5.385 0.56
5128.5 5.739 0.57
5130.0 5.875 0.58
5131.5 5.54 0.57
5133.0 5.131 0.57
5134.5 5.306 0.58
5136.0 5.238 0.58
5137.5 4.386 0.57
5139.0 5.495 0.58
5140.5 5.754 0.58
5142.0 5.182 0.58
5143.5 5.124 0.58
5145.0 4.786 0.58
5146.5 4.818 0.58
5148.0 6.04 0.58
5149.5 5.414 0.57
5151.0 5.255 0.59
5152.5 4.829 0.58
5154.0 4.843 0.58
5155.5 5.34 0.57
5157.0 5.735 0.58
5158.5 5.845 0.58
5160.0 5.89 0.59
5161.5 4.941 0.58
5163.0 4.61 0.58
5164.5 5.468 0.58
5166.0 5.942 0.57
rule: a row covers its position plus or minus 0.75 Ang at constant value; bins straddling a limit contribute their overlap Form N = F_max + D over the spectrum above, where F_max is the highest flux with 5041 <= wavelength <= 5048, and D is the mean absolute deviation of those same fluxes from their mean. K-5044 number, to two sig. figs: 5.5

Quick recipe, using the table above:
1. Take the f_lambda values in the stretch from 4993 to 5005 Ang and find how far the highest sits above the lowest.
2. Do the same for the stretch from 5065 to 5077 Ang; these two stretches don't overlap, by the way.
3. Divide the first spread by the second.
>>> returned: 0.95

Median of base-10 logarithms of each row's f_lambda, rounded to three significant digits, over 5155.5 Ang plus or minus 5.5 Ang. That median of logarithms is 0.728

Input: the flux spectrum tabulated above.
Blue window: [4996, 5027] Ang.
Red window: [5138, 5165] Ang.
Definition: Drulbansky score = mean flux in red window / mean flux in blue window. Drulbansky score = 1.03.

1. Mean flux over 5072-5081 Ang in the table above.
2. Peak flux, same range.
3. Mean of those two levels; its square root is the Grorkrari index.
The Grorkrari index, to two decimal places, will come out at 2.38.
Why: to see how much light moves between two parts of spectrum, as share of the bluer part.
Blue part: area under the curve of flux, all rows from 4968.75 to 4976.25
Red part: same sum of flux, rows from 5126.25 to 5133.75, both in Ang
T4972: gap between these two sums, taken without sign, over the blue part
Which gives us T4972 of 0.15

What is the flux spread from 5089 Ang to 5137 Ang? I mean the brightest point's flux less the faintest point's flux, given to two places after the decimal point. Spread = 1.50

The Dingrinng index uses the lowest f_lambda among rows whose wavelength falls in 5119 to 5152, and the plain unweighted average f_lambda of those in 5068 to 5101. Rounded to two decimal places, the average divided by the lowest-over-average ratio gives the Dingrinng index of 6.33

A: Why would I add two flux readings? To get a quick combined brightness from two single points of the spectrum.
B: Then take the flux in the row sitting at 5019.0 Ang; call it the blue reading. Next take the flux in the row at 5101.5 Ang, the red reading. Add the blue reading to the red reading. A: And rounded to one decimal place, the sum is 8.9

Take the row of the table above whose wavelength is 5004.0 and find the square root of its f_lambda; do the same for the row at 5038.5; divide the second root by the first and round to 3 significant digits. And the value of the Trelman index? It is 1.02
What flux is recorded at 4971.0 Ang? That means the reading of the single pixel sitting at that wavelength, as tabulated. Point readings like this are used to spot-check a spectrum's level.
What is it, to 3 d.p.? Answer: 4.721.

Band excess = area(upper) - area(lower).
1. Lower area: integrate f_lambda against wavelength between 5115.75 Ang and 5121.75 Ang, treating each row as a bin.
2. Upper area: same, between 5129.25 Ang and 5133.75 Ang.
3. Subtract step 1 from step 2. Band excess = -8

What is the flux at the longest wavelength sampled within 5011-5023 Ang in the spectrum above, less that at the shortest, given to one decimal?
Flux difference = 0.5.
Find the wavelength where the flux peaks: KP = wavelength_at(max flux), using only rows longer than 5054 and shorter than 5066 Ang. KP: 5062.5 Ang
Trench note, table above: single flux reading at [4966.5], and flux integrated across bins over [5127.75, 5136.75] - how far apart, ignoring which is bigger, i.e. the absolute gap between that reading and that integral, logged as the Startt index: 44.3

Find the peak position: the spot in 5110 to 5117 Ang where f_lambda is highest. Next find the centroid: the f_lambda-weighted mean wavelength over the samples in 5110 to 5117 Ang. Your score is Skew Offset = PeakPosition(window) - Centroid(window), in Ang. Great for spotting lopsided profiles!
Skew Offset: 2.9 Ang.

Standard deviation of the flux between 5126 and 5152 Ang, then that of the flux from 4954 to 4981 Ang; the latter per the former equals 1.20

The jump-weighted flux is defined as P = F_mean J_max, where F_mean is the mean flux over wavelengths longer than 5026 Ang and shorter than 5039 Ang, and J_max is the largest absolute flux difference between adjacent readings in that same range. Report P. 9.2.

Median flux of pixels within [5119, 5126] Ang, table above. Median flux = 5.30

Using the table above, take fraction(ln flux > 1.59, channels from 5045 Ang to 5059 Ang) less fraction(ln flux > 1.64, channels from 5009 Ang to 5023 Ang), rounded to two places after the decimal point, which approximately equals -0.11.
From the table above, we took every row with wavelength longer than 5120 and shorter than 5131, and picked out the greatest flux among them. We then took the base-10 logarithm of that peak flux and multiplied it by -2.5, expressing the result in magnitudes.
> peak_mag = -1.92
